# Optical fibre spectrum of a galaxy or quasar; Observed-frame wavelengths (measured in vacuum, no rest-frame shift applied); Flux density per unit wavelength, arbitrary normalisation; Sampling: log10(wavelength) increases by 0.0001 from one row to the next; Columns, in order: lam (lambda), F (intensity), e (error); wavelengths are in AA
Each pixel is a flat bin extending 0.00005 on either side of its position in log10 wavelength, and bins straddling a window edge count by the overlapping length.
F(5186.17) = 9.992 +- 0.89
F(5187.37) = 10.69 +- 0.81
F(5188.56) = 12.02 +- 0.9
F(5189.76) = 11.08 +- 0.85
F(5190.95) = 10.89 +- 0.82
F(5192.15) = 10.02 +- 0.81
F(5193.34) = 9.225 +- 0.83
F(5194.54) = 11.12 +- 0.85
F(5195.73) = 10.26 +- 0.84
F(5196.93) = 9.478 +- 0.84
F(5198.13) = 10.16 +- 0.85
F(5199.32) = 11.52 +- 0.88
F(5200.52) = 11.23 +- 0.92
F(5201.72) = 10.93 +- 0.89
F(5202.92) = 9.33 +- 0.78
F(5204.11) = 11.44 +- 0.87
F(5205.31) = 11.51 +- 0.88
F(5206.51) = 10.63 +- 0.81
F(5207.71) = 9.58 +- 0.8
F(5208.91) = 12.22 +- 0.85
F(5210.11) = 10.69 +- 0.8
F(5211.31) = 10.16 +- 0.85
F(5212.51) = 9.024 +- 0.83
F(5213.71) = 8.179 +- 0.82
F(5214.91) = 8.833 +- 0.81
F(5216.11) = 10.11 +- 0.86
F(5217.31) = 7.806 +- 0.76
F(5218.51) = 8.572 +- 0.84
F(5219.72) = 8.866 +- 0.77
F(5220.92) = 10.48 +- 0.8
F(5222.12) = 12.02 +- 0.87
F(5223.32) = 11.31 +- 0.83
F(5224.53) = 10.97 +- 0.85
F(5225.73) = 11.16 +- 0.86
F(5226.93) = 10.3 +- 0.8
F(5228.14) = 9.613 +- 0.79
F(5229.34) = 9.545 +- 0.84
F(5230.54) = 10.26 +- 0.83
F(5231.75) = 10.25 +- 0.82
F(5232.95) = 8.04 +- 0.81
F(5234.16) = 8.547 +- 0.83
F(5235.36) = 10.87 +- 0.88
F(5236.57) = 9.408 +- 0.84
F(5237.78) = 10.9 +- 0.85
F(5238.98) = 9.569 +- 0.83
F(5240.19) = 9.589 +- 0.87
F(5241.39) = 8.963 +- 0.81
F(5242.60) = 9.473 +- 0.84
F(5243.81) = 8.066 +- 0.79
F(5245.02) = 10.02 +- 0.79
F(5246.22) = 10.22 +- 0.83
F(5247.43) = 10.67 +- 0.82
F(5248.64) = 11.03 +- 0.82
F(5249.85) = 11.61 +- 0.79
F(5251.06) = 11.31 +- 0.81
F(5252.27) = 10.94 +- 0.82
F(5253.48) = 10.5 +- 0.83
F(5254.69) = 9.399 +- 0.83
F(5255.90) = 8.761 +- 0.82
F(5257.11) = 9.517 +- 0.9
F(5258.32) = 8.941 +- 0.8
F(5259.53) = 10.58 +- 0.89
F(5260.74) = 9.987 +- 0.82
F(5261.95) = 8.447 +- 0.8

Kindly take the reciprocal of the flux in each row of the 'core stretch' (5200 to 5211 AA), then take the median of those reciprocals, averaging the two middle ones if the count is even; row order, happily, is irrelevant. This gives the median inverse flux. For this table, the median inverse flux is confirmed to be 0.091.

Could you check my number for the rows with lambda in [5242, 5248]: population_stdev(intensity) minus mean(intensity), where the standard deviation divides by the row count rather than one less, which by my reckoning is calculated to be -8.8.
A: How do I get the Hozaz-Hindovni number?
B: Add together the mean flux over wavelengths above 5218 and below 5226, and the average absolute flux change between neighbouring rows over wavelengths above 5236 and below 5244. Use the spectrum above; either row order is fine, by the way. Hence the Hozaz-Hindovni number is 11.4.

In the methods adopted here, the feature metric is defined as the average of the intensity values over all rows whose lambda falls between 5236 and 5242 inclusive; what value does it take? 9.7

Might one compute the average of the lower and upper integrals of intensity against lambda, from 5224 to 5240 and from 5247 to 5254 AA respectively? 118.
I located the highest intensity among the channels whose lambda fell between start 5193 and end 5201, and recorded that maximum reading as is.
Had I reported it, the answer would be 11.52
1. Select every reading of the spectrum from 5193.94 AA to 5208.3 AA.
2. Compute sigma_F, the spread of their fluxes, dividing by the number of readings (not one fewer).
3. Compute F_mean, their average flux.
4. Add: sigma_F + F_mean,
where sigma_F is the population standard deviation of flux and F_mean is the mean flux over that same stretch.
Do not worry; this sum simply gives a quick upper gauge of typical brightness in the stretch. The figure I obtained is 11.4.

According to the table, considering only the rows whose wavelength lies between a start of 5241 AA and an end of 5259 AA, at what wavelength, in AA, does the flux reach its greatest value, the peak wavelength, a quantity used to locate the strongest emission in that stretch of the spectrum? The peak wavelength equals 5249.85 AA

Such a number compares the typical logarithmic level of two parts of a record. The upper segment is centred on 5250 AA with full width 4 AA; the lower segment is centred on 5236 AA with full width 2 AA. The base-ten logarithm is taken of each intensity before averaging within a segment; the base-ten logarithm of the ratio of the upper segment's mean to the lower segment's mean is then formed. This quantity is 0.021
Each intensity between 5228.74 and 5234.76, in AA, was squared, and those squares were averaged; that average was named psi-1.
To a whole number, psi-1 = 88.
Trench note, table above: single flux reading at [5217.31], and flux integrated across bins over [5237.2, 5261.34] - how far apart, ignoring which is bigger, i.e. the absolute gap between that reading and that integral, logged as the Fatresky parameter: 234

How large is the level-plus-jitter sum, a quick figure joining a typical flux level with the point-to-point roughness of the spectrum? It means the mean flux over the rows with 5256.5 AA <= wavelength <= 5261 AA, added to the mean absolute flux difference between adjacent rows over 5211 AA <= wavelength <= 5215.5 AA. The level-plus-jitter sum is 10.6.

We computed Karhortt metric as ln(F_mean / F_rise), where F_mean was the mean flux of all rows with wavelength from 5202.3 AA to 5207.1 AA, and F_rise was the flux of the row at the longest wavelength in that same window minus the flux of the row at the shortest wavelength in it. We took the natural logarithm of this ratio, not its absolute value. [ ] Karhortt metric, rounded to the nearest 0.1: 2.1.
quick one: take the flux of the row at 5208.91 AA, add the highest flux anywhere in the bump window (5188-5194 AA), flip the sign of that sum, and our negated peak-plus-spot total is -24.2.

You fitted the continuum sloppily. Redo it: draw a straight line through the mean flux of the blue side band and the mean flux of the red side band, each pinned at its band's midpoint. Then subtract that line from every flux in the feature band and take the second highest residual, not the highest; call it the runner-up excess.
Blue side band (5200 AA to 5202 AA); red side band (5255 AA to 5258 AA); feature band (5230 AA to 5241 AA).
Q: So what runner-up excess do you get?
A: 1.0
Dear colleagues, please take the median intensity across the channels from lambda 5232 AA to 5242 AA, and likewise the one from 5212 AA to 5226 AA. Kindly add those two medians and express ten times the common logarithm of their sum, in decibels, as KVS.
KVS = 12.8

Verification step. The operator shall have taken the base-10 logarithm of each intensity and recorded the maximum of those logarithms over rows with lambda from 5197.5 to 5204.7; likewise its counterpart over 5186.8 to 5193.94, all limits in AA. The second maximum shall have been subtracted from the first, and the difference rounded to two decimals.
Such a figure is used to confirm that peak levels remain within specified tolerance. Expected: -0.02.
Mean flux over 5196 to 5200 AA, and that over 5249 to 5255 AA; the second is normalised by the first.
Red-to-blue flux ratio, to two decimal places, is 1.04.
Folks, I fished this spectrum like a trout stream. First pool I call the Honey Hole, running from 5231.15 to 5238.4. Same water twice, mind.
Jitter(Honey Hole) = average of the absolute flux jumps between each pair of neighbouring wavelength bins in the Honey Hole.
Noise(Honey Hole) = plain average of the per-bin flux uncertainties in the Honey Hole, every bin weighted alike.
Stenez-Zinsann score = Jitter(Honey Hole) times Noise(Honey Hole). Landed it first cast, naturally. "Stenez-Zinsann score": 1.34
